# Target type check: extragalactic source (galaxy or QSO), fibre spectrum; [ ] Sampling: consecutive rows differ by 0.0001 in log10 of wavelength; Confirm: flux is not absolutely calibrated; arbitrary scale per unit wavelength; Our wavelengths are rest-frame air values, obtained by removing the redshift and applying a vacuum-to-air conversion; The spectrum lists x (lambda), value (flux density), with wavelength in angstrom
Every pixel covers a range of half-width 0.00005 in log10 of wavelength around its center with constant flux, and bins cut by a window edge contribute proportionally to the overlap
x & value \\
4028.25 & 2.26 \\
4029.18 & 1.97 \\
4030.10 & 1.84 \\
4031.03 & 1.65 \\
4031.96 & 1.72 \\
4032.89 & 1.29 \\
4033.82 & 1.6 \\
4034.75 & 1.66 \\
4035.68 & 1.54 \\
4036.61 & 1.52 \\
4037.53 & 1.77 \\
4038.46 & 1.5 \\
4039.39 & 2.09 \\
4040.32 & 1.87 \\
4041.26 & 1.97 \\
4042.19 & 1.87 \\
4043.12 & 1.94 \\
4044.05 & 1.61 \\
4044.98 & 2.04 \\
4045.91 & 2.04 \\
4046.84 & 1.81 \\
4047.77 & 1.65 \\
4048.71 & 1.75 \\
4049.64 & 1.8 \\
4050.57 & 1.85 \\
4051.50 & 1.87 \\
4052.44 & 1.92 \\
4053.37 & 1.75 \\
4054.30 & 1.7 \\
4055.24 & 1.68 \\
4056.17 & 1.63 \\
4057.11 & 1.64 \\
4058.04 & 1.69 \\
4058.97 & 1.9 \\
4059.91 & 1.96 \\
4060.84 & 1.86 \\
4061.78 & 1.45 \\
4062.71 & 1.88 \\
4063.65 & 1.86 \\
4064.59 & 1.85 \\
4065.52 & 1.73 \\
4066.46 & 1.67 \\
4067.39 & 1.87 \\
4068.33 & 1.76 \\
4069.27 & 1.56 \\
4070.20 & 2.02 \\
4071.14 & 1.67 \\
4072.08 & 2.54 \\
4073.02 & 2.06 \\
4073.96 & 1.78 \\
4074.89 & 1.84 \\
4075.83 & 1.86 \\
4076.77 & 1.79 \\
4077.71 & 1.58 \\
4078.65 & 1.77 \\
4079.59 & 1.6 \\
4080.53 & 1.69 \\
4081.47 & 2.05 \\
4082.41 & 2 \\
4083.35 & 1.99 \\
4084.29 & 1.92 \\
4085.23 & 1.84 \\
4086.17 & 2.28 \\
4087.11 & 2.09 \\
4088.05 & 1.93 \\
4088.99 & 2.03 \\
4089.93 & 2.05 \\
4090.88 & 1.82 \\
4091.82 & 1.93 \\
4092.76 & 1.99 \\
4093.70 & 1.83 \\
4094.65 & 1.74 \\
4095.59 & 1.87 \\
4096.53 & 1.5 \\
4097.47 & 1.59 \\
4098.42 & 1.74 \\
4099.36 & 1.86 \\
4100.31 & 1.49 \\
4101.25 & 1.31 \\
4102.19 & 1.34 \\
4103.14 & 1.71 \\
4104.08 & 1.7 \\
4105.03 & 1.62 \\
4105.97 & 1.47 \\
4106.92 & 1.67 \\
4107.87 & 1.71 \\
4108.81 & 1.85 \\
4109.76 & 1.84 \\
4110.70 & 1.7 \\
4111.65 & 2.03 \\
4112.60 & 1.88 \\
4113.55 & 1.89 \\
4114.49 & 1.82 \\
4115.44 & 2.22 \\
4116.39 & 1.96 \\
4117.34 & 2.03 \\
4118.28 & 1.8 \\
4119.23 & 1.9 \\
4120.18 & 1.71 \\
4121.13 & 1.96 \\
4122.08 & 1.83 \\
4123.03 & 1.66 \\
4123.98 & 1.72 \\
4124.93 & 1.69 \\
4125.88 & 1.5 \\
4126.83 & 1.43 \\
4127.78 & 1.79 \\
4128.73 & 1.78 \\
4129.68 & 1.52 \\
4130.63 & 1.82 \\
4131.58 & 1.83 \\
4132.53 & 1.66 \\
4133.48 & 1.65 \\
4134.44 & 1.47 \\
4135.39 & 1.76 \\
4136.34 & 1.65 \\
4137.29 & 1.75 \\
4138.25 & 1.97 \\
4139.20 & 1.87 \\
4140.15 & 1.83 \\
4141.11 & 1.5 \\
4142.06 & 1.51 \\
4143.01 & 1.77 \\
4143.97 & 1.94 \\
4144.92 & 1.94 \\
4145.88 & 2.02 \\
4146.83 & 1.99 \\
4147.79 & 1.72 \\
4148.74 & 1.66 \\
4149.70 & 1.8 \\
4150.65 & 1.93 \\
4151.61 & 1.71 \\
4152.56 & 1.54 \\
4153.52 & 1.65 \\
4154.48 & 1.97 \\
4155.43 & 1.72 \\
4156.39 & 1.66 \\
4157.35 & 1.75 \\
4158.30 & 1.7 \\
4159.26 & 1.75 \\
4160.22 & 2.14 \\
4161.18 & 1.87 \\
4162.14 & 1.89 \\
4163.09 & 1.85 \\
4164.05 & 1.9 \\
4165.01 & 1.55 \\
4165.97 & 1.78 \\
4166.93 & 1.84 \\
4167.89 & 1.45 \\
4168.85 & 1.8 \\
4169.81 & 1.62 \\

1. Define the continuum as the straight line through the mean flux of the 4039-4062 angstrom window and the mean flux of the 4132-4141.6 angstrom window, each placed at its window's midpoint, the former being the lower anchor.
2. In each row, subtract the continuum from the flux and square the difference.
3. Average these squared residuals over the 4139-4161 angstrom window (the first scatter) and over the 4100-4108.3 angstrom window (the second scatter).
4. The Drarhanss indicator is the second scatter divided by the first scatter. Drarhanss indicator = 1.7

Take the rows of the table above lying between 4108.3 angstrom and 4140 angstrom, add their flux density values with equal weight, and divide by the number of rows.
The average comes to 1.79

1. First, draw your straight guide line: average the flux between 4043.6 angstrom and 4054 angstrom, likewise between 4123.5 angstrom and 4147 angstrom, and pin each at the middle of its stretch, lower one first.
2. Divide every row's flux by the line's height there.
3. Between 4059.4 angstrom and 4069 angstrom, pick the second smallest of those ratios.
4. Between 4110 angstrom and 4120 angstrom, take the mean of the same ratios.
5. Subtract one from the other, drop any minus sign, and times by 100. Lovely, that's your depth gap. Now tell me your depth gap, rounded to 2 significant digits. 17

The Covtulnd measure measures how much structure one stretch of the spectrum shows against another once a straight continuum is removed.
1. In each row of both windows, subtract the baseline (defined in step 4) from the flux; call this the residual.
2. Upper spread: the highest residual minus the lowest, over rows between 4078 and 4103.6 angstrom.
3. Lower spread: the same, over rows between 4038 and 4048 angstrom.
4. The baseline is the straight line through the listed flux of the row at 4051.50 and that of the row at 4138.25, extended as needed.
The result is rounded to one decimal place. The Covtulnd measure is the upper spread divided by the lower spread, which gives 1.7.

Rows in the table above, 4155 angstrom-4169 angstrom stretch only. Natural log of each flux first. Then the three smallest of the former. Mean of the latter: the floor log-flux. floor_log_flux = 0.44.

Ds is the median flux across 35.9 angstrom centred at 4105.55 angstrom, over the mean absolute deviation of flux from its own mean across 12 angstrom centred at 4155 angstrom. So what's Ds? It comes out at 14.9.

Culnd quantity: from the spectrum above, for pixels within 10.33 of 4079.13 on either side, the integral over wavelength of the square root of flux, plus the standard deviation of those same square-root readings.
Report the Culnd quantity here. 28.5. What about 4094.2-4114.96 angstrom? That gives 27.1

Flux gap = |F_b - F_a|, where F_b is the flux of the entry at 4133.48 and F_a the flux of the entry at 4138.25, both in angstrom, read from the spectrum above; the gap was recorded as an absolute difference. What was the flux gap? 0.32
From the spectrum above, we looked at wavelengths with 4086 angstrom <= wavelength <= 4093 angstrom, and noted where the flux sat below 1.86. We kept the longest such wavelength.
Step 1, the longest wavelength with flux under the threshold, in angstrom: 4090.88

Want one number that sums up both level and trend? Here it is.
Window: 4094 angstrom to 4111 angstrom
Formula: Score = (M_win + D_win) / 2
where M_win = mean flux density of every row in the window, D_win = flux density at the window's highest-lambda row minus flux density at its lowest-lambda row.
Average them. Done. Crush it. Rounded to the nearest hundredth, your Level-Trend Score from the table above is 0.81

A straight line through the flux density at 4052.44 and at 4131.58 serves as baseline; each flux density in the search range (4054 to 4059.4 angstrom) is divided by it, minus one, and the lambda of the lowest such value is 4056.17 angstrom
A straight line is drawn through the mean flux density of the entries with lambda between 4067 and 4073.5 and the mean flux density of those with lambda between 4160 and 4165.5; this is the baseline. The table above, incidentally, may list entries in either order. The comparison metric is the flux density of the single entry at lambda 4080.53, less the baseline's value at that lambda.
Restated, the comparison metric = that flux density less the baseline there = -0.23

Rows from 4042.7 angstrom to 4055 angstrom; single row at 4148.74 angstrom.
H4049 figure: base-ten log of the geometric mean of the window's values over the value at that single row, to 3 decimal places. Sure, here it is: 0.040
